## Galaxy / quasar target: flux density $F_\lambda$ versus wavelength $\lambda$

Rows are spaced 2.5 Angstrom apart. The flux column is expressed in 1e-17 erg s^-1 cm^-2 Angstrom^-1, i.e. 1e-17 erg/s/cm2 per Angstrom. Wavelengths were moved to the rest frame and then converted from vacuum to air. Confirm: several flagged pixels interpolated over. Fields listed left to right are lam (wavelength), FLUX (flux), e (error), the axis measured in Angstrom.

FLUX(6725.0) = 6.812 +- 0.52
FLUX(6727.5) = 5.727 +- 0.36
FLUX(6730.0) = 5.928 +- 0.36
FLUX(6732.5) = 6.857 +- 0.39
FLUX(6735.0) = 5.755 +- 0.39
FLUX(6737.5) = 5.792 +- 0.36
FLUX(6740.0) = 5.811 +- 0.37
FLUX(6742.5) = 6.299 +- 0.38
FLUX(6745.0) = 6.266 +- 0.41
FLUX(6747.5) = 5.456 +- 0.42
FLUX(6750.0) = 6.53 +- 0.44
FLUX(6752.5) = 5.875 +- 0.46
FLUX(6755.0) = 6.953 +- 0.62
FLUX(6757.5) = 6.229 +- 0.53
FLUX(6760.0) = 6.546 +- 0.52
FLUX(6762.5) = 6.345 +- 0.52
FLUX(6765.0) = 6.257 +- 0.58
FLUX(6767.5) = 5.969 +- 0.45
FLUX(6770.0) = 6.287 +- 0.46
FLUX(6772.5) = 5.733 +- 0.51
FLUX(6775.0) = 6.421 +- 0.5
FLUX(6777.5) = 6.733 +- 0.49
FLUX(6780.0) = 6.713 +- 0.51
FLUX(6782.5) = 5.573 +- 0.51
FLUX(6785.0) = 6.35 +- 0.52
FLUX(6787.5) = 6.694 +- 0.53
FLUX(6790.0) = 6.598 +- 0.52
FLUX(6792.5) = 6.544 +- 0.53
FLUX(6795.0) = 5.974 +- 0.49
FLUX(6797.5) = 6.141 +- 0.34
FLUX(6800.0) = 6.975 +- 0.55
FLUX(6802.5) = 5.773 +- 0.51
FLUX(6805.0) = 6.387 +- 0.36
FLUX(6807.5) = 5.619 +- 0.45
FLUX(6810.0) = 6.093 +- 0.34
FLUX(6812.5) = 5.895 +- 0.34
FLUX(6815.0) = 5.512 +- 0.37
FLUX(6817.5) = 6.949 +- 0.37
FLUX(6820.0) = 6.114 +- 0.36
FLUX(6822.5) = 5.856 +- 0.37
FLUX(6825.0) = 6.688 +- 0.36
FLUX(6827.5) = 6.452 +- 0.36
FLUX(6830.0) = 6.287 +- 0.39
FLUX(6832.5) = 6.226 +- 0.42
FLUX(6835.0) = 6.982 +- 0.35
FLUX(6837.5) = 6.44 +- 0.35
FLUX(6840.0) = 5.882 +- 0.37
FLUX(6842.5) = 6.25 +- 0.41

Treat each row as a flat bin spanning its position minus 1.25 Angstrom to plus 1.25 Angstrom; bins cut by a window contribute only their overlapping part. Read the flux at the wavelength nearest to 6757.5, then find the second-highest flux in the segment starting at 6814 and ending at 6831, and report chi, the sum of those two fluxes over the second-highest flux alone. 1.93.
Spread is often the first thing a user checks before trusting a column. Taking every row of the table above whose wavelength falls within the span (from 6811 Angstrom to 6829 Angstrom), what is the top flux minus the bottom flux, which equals 1.44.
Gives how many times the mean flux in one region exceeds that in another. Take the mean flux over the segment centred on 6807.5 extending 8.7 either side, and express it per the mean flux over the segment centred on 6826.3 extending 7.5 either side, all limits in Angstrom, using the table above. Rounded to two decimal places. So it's 0.96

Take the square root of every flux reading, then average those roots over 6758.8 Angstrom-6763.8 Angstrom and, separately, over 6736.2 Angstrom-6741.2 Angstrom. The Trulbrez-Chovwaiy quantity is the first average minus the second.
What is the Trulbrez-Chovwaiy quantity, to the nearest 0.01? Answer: 0.13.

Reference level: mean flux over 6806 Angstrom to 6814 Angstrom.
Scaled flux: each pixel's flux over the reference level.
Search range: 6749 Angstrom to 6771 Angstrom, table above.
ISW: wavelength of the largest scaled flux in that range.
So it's 6755.0 Angstrom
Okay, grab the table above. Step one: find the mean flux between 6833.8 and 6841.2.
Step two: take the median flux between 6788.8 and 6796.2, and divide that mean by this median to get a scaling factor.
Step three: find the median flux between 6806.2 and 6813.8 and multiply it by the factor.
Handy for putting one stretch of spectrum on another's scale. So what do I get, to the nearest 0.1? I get 5.8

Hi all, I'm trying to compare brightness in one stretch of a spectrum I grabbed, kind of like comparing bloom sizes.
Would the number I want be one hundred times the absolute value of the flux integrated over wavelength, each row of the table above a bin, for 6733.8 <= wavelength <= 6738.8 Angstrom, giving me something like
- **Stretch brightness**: 2887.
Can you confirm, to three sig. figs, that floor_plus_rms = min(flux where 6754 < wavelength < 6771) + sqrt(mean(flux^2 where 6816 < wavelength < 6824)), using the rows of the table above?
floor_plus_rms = 12.3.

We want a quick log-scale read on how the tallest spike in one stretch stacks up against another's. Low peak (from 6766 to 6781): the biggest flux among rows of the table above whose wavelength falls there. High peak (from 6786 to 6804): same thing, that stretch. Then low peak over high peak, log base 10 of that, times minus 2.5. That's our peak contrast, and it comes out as 0.038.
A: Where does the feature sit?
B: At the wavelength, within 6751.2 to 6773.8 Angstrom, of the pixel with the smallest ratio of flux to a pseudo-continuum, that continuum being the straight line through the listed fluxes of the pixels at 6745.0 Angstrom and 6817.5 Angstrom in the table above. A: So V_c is 6772.5 Angstrom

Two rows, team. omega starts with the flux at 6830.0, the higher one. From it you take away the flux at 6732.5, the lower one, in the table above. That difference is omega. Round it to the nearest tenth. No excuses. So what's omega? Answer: -0.6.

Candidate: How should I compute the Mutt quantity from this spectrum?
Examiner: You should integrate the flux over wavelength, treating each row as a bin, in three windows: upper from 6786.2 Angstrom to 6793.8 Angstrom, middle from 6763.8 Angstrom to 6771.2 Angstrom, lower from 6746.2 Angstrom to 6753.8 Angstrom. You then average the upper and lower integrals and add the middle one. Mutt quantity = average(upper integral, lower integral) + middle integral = 93.4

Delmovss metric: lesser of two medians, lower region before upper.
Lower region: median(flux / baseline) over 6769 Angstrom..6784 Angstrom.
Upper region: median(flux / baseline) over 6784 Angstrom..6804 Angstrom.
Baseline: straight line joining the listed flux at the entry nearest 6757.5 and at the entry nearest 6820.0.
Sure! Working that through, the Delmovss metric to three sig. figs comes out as 1.02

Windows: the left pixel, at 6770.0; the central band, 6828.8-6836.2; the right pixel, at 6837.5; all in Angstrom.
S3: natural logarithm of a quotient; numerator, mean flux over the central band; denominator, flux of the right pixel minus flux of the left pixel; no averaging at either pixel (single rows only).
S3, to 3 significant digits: 3.75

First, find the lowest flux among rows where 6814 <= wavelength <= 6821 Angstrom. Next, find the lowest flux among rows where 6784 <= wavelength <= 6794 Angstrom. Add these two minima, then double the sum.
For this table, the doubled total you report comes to 23.7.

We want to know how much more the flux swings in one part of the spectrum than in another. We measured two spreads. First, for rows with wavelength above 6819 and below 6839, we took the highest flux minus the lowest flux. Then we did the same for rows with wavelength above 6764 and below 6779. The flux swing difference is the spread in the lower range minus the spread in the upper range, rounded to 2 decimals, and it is -0.13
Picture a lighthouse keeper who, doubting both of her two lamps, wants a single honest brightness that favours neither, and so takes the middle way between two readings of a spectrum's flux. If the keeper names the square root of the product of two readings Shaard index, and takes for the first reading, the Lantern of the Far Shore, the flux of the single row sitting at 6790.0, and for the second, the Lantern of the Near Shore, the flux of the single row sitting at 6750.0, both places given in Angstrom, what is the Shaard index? 6.56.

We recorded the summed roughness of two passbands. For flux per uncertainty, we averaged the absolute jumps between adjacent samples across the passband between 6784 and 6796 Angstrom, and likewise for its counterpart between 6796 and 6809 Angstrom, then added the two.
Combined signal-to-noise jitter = 4.8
